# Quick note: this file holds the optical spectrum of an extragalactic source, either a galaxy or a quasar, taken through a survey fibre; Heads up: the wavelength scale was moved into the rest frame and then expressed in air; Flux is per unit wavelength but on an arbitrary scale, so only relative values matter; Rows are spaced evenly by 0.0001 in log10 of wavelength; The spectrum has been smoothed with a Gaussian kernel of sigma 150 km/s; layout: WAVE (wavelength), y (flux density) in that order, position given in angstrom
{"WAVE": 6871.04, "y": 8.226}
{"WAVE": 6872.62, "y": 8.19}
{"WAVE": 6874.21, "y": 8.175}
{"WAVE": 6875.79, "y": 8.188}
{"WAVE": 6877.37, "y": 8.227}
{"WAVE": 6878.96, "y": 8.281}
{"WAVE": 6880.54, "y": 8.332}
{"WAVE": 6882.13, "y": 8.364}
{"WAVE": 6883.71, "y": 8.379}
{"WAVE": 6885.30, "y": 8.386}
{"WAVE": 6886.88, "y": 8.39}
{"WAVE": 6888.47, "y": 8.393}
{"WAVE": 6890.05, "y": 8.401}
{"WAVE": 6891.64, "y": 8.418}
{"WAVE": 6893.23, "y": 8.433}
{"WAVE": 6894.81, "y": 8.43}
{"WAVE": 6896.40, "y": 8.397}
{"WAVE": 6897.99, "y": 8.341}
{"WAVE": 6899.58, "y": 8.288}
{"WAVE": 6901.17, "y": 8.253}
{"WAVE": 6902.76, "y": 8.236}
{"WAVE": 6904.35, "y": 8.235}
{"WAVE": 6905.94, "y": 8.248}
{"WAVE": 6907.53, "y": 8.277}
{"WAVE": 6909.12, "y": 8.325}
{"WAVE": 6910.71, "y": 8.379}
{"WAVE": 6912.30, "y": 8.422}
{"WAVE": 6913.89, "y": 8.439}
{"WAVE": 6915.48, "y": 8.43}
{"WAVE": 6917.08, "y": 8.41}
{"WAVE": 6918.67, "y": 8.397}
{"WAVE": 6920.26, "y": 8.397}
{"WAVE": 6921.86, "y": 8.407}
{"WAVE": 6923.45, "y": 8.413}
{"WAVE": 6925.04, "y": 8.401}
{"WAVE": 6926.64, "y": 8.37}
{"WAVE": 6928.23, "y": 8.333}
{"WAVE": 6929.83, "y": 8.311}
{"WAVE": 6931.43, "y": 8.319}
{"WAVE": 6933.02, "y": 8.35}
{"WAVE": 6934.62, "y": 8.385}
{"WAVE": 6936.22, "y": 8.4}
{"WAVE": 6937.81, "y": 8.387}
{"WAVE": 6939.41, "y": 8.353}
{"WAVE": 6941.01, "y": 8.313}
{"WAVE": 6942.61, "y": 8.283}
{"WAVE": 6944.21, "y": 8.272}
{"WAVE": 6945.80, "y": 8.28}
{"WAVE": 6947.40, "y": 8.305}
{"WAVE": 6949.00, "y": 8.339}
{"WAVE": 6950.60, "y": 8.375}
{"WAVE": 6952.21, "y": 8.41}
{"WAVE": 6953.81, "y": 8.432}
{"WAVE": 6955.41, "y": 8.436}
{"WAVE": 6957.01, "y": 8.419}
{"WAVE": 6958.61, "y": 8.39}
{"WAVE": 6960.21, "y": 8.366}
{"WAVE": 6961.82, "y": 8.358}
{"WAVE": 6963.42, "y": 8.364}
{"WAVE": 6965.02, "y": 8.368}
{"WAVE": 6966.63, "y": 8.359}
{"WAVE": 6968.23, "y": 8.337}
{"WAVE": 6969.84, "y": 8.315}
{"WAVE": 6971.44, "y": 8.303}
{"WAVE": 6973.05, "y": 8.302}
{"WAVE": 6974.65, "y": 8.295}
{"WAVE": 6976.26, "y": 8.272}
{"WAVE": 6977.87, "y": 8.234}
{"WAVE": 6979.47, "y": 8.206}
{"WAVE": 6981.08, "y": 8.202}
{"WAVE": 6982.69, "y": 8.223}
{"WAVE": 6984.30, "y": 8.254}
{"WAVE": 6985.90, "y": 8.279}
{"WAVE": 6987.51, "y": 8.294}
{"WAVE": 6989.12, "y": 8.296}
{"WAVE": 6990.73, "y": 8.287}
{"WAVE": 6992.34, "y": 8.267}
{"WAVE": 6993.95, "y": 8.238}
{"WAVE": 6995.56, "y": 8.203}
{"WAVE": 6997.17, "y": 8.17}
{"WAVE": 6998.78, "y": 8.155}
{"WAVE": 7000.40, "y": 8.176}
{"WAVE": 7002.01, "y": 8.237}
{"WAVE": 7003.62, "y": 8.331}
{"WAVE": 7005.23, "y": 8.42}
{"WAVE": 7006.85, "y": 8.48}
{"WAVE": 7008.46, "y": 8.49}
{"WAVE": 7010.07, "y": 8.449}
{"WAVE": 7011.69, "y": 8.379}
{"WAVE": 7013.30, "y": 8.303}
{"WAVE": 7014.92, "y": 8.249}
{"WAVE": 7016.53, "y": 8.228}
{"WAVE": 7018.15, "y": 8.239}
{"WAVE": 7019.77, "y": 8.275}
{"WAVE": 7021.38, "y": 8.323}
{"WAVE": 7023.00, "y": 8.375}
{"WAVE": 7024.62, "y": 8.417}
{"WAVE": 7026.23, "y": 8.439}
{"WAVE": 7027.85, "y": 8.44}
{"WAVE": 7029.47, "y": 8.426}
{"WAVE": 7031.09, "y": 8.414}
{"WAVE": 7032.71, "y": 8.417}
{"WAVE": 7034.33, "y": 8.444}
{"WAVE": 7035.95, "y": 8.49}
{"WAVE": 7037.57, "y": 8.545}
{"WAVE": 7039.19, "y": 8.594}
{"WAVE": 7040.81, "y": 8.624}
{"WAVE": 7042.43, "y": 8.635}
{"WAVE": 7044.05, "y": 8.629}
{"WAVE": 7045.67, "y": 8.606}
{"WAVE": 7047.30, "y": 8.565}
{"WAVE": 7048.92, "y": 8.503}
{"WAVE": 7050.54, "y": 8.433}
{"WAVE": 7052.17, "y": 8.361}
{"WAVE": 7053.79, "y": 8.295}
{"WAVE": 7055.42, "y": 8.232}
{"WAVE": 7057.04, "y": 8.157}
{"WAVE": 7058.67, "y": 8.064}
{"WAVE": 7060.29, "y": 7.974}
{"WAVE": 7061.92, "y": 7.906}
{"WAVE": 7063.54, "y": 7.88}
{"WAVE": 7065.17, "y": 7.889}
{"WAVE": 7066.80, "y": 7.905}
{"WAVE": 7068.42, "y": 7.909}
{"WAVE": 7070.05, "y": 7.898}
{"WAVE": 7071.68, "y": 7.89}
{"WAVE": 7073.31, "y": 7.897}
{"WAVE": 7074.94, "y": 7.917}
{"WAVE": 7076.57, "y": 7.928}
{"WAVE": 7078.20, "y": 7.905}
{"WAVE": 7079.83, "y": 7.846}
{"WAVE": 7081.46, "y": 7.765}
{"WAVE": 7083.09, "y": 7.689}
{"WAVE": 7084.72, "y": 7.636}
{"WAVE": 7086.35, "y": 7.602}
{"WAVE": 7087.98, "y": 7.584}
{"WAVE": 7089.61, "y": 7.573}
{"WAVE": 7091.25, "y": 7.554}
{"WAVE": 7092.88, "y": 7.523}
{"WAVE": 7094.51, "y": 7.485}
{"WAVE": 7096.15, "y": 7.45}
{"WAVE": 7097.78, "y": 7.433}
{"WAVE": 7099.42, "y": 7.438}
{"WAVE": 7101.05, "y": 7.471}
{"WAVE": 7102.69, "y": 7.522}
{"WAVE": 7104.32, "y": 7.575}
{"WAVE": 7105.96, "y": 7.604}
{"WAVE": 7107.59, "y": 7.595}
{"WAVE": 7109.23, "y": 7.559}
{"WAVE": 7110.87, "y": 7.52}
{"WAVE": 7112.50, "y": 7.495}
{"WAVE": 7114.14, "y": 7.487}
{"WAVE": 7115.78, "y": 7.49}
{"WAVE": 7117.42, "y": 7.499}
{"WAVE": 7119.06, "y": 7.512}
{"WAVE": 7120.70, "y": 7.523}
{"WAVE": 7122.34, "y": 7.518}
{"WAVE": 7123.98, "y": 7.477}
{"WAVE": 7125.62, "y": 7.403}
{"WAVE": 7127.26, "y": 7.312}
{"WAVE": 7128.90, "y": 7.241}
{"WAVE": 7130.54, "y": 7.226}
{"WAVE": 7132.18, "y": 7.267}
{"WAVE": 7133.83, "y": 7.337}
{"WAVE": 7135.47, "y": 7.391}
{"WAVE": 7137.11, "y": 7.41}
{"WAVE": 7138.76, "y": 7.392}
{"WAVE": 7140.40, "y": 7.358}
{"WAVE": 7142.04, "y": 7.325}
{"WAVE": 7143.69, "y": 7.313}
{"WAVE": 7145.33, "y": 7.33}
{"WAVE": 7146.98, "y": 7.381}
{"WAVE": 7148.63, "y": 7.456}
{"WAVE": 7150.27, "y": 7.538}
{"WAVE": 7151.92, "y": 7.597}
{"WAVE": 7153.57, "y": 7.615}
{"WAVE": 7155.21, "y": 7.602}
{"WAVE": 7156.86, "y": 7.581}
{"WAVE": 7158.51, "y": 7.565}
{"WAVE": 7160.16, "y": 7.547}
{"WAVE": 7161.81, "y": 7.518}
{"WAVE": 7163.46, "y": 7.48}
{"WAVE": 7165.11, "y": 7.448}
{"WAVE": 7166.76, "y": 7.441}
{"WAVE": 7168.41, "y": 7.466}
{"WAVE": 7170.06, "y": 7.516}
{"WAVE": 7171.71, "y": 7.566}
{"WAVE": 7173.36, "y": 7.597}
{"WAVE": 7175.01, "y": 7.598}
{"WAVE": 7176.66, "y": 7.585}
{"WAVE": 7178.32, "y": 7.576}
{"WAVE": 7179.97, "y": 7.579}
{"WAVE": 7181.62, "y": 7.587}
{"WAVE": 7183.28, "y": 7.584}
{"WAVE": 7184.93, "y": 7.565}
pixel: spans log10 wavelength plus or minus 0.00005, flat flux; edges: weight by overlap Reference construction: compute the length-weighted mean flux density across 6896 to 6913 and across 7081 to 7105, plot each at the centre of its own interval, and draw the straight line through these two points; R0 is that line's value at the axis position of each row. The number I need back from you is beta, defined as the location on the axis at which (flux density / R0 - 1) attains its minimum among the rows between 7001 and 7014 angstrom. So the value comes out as 7002.01 angstrom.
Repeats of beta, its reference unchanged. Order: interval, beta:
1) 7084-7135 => 7130.54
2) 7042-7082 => 7081.46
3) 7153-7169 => 7166.76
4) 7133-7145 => 7133.83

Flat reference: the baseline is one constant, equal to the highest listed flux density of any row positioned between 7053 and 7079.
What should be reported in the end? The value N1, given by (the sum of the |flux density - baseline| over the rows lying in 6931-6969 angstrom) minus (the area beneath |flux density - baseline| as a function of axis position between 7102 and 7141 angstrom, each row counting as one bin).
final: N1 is -31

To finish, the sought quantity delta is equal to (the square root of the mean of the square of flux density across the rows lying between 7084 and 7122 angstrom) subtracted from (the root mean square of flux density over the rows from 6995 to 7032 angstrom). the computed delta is 0.8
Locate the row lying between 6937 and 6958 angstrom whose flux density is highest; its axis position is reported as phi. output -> 6955.41 angstrom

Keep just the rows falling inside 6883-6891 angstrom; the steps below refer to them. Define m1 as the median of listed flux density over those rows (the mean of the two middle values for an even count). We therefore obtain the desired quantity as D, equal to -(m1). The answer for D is -8.4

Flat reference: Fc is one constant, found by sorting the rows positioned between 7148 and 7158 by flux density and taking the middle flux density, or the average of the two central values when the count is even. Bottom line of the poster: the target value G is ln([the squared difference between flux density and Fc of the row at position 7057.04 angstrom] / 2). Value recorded -1.8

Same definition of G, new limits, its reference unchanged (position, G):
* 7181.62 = -13.1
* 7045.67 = -0.7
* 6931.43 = -1.3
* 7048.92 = -0.9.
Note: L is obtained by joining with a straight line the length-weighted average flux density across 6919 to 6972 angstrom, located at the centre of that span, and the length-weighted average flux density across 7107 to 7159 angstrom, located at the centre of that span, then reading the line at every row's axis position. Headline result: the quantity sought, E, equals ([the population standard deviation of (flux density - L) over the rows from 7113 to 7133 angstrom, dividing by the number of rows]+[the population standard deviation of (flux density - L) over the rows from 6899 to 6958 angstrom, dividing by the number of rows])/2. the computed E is 0.104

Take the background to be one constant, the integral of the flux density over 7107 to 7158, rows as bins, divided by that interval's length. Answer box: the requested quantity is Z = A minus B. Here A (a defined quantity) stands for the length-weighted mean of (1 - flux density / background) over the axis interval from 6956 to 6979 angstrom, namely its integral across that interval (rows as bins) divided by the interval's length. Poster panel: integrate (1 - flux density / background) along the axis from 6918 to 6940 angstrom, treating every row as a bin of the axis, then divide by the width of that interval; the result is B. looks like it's 0.005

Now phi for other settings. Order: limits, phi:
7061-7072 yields 7068.42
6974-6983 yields 6974.65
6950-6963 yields 6955.41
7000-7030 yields 7008.46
